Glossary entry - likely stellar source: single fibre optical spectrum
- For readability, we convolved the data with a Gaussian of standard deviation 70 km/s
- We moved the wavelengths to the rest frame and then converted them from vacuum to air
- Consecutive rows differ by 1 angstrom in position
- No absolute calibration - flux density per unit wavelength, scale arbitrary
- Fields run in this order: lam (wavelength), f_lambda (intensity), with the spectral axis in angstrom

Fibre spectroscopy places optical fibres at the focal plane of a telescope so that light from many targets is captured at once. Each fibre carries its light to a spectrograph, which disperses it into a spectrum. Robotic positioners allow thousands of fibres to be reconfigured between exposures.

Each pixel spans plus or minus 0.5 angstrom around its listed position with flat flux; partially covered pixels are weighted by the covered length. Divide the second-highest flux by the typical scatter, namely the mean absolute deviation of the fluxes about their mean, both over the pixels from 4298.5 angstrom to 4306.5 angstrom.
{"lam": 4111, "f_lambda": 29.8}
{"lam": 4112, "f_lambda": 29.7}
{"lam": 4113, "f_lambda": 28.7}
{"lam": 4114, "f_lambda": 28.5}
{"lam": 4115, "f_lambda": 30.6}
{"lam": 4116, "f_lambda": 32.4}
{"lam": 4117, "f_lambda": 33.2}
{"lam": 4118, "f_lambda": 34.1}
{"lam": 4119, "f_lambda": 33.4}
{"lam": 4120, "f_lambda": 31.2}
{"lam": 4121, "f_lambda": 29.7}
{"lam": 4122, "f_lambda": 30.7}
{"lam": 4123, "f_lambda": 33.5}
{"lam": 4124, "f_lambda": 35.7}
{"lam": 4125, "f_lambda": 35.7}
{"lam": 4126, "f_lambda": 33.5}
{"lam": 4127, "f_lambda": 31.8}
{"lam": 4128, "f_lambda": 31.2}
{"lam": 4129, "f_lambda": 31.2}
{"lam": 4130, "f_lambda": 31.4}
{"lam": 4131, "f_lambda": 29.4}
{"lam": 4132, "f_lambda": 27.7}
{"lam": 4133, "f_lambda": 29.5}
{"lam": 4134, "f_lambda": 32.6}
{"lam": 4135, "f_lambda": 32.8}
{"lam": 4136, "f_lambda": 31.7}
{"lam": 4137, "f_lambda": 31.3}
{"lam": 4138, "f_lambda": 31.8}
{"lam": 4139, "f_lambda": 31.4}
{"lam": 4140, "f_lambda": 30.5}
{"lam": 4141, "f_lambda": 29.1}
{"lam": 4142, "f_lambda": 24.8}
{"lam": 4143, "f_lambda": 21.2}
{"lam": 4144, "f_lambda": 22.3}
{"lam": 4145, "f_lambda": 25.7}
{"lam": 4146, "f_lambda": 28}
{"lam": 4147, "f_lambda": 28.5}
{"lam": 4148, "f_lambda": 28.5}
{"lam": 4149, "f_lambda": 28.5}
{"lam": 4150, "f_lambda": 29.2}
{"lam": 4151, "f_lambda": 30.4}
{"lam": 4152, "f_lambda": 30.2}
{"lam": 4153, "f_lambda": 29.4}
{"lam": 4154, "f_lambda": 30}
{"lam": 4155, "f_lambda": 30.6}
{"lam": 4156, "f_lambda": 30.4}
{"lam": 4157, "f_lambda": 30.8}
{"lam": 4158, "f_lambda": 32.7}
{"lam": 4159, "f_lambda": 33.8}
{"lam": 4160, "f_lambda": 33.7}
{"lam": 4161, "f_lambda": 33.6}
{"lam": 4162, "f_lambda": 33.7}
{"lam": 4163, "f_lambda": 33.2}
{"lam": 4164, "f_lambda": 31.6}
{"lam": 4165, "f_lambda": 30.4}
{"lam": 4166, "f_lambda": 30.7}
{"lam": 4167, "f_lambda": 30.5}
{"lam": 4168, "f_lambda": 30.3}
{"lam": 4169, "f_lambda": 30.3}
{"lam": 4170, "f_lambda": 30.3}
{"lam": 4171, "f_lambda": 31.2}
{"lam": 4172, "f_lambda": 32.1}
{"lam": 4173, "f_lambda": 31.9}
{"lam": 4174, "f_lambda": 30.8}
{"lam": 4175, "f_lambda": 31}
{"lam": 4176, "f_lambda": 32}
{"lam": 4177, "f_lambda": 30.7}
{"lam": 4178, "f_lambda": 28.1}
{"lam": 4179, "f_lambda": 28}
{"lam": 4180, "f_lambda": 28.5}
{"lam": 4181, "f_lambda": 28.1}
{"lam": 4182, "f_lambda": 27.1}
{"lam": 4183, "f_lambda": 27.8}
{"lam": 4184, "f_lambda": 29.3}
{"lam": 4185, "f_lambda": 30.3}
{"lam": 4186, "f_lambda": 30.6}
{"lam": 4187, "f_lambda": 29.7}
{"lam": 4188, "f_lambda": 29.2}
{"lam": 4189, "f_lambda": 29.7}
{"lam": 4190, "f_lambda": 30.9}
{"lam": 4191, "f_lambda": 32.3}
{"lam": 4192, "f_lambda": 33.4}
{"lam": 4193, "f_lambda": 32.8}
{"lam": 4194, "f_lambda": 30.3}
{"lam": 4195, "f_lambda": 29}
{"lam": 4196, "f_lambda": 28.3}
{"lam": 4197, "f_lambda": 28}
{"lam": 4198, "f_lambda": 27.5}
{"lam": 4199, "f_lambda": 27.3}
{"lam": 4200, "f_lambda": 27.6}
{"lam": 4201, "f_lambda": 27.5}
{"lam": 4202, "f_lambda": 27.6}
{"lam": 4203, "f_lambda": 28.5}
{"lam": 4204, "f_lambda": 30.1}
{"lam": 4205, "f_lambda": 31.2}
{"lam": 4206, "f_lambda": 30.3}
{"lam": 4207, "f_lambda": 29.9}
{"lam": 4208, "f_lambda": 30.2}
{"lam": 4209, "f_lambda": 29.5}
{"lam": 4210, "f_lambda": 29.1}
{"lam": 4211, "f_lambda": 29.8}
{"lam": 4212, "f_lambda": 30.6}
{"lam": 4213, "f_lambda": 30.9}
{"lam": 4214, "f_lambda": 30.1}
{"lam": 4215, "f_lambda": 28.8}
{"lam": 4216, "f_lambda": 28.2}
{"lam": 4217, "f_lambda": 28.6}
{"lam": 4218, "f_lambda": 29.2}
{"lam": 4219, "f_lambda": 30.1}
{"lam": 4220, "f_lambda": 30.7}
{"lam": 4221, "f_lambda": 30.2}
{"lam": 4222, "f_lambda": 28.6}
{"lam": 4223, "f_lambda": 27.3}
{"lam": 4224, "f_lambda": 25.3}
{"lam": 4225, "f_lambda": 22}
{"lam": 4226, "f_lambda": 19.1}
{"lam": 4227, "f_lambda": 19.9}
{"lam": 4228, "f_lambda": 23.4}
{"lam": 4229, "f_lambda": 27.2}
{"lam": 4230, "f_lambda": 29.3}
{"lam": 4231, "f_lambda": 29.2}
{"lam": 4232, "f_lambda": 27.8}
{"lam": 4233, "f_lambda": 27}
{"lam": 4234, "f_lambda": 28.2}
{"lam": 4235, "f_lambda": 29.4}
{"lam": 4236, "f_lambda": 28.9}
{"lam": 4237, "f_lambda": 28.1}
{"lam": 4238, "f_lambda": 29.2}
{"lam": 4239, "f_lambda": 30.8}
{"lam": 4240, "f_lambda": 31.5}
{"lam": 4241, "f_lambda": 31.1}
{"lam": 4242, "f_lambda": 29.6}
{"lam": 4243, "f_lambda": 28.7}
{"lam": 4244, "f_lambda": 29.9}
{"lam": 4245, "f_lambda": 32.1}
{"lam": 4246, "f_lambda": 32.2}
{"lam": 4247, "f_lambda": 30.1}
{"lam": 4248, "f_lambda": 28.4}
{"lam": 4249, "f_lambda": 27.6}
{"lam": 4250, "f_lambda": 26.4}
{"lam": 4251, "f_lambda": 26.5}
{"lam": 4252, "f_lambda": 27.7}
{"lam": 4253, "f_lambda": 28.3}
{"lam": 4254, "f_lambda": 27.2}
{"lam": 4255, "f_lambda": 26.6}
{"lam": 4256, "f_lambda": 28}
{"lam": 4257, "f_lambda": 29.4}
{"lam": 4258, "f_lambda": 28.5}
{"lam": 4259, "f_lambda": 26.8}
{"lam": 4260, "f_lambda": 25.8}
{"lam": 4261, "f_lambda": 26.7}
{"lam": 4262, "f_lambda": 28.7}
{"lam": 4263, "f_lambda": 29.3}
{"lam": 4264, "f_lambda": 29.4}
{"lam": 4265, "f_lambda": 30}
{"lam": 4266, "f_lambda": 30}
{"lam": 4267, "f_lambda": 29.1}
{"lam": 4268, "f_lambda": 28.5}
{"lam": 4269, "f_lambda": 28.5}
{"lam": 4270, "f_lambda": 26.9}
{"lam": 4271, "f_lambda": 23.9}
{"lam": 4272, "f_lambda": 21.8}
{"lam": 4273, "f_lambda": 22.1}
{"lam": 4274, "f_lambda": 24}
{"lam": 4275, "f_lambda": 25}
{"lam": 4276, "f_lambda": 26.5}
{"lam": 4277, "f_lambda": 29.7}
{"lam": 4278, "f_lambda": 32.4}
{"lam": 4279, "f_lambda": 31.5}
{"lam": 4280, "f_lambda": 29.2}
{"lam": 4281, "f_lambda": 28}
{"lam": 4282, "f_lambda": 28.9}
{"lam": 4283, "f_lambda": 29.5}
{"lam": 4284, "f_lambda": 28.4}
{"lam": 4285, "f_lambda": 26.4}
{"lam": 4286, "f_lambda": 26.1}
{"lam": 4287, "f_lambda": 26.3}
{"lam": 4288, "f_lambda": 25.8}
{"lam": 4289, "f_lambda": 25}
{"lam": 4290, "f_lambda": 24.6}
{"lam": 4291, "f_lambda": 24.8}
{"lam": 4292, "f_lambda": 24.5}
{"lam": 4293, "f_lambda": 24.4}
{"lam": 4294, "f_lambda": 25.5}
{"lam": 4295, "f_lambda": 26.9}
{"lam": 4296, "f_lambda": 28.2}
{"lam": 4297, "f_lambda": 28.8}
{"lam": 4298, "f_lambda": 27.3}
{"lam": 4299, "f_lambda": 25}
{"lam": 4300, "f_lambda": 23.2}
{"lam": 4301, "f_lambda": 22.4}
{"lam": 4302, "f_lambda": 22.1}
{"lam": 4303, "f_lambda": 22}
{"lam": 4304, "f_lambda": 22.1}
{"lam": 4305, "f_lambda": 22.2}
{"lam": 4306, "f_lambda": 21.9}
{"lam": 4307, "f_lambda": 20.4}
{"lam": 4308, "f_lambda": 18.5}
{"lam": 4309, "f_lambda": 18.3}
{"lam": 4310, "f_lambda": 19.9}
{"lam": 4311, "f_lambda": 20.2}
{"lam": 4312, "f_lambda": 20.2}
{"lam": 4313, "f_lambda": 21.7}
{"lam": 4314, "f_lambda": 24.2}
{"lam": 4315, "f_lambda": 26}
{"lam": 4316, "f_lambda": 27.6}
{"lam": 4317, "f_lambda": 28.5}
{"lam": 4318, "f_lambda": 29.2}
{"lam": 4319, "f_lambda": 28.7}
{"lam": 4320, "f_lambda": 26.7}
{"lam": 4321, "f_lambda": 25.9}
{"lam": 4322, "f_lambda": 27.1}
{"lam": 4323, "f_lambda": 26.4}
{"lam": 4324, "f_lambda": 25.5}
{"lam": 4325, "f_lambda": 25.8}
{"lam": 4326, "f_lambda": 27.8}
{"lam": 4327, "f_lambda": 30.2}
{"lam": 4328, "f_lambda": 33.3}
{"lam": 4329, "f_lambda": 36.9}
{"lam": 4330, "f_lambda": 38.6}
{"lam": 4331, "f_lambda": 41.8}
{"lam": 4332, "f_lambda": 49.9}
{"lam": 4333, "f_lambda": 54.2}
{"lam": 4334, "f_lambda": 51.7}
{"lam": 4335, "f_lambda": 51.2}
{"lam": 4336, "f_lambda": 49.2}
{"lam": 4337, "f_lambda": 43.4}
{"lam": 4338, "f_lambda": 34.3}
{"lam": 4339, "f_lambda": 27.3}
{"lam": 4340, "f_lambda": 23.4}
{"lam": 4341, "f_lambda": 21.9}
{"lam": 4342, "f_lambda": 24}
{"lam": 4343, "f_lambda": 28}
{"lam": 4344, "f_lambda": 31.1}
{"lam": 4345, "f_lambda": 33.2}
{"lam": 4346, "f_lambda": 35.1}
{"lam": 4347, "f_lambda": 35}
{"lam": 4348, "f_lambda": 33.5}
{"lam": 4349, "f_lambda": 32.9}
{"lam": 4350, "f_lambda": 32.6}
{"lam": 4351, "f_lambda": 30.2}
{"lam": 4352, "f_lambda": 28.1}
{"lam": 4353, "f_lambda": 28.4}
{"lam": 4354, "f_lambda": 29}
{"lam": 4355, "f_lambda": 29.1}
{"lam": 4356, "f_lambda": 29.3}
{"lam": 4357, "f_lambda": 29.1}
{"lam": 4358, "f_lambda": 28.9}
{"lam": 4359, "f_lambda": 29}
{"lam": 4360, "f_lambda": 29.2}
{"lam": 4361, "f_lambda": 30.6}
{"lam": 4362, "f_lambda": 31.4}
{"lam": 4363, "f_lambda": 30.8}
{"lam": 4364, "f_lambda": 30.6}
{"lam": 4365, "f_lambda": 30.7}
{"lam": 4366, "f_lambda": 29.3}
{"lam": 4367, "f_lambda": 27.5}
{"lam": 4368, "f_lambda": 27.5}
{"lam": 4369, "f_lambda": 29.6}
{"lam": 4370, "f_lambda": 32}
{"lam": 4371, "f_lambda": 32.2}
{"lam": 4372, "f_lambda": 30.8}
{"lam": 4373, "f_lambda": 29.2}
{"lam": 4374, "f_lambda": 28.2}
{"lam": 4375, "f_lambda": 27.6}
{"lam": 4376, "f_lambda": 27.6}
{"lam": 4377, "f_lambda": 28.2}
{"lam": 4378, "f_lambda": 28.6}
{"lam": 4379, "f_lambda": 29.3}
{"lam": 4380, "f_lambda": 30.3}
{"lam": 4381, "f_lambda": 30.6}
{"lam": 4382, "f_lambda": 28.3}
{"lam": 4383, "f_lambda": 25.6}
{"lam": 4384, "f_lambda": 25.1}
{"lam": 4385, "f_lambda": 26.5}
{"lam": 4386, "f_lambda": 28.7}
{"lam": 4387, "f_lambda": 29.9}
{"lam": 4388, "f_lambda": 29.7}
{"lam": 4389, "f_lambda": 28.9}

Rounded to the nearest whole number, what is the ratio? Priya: 31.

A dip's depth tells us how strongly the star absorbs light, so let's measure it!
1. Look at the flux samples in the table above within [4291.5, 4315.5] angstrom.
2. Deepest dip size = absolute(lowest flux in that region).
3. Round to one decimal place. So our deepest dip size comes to 18.3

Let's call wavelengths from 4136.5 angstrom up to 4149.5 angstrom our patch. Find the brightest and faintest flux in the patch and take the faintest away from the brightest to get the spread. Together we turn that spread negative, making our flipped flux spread -11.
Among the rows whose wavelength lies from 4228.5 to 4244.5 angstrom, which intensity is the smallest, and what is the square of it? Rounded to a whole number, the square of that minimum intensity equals 729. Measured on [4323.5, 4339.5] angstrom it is 650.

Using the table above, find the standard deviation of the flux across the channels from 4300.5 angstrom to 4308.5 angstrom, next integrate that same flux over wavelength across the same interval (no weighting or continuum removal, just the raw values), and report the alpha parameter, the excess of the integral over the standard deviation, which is 170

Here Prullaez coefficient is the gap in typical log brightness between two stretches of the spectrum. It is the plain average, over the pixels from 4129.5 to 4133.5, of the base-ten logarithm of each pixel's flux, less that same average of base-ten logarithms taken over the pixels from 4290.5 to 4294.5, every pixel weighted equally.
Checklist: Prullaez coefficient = 0.08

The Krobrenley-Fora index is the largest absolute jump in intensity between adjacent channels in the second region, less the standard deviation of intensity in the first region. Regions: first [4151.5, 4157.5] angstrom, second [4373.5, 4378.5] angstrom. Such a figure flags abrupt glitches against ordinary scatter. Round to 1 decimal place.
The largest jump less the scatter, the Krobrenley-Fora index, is 0.1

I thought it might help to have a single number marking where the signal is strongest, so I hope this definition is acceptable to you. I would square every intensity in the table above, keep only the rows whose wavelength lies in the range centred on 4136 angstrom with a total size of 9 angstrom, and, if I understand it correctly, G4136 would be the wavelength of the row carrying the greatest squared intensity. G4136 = 4135 angstrom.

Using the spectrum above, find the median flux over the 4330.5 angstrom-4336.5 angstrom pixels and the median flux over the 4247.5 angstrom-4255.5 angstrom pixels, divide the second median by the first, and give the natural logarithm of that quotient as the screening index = -0.6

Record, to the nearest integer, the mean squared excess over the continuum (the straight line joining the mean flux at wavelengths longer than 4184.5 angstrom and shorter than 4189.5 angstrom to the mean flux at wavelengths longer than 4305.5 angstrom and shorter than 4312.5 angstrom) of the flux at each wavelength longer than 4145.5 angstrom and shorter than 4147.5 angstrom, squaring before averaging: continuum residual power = 25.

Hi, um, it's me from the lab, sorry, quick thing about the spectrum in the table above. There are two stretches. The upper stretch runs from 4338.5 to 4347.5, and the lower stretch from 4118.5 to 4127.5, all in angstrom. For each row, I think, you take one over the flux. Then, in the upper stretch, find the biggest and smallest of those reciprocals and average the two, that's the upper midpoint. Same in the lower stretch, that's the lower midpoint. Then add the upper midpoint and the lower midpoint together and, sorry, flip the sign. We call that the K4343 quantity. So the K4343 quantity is -0.0679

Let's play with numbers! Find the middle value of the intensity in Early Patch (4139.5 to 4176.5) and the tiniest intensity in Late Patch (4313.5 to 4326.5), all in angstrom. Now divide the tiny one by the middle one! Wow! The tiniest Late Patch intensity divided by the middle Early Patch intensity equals 0.80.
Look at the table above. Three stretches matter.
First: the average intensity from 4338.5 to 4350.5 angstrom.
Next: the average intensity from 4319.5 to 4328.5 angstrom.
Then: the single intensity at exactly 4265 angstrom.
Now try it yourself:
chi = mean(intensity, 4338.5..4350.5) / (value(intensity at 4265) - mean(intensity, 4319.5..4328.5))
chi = 13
